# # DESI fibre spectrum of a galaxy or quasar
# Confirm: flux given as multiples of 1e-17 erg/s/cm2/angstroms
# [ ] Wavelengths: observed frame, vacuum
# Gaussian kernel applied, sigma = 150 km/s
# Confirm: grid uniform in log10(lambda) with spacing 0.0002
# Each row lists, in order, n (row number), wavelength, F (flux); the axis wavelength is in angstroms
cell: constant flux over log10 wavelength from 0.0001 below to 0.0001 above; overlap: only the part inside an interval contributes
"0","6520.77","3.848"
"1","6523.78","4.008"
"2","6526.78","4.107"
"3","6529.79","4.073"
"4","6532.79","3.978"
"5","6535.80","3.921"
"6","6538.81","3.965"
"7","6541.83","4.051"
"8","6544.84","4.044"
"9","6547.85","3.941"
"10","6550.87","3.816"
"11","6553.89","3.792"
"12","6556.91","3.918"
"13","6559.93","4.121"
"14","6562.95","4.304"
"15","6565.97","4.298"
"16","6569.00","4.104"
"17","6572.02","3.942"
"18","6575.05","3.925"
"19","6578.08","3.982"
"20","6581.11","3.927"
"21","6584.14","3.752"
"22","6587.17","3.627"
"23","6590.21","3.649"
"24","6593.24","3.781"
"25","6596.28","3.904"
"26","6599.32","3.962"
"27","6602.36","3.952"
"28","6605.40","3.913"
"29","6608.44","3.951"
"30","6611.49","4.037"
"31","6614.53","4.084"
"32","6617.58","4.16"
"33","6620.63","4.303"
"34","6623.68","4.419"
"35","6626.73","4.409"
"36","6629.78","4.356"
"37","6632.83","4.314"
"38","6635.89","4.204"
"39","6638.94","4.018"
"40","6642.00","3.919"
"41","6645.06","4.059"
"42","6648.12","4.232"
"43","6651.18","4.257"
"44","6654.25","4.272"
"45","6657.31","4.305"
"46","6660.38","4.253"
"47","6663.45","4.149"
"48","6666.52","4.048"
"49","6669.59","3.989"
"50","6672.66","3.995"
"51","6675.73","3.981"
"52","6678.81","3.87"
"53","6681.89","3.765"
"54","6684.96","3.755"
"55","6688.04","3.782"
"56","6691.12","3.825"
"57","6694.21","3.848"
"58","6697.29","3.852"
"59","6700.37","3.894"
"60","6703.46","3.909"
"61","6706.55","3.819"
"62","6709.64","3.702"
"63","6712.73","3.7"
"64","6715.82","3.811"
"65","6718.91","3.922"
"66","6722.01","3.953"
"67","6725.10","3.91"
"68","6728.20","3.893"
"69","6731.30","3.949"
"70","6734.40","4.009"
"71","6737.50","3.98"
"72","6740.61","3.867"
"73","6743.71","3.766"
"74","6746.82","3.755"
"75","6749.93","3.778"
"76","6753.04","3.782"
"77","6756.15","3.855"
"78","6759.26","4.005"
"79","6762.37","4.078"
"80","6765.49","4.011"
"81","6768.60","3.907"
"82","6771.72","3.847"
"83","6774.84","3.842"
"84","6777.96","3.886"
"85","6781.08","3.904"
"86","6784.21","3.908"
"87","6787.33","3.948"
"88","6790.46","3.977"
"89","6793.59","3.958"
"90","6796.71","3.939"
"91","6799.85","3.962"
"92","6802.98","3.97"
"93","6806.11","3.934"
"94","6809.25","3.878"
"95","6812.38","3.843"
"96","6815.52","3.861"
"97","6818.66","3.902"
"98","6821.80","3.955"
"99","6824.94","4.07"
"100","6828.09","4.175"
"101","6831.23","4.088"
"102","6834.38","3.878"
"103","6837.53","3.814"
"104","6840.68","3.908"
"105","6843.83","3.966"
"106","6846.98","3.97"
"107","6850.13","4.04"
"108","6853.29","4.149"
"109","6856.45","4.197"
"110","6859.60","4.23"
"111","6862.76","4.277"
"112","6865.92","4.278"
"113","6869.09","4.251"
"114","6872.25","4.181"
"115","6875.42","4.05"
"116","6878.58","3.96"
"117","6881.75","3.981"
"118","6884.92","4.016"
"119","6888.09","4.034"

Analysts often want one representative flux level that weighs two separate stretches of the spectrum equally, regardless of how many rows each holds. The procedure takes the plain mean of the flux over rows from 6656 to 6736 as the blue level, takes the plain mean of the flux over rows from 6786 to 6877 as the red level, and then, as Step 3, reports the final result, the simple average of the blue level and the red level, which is 3.97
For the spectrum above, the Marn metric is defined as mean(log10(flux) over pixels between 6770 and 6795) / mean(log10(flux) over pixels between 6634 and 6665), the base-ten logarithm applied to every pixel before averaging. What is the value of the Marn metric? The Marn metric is 0.955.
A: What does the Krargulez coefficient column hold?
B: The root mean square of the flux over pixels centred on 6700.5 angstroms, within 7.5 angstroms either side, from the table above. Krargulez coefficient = 3.86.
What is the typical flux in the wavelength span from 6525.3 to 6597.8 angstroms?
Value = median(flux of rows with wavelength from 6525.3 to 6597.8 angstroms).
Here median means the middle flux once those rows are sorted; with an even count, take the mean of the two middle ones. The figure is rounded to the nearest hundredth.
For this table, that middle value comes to 3.94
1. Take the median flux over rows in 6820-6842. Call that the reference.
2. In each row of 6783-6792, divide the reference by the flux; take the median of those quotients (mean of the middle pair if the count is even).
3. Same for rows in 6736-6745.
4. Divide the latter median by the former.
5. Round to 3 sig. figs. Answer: 1.02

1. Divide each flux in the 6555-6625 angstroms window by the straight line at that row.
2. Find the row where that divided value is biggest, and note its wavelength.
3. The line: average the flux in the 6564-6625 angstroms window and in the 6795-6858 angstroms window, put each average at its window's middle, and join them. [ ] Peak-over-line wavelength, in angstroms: 6623.68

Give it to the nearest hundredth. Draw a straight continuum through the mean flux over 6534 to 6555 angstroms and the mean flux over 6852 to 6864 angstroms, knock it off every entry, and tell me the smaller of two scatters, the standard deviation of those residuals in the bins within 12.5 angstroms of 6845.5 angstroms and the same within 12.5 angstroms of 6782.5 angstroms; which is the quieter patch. 0.04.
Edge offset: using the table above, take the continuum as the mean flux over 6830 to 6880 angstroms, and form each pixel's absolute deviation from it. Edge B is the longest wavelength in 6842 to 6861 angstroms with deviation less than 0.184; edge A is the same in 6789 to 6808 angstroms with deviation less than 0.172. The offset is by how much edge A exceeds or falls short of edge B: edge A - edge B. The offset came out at -53.5 angstroms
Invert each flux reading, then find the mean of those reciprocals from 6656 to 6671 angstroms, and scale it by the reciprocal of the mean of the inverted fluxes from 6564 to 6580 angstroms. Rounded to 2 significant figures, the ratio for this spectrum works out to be 0.98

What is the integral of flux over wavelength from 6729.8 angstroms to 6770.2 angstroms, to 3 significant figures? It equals 158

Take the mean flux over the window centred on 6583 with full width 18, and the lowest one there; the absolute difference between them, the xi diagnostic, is 0.18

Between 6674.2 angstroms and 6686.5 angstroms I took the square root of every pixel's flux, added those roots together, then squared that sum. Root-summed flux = 61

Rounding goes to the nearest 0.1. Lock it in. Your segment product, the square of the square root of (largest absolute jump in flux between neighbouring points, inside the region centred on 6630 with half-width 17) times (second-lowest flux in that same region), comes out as 0.7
